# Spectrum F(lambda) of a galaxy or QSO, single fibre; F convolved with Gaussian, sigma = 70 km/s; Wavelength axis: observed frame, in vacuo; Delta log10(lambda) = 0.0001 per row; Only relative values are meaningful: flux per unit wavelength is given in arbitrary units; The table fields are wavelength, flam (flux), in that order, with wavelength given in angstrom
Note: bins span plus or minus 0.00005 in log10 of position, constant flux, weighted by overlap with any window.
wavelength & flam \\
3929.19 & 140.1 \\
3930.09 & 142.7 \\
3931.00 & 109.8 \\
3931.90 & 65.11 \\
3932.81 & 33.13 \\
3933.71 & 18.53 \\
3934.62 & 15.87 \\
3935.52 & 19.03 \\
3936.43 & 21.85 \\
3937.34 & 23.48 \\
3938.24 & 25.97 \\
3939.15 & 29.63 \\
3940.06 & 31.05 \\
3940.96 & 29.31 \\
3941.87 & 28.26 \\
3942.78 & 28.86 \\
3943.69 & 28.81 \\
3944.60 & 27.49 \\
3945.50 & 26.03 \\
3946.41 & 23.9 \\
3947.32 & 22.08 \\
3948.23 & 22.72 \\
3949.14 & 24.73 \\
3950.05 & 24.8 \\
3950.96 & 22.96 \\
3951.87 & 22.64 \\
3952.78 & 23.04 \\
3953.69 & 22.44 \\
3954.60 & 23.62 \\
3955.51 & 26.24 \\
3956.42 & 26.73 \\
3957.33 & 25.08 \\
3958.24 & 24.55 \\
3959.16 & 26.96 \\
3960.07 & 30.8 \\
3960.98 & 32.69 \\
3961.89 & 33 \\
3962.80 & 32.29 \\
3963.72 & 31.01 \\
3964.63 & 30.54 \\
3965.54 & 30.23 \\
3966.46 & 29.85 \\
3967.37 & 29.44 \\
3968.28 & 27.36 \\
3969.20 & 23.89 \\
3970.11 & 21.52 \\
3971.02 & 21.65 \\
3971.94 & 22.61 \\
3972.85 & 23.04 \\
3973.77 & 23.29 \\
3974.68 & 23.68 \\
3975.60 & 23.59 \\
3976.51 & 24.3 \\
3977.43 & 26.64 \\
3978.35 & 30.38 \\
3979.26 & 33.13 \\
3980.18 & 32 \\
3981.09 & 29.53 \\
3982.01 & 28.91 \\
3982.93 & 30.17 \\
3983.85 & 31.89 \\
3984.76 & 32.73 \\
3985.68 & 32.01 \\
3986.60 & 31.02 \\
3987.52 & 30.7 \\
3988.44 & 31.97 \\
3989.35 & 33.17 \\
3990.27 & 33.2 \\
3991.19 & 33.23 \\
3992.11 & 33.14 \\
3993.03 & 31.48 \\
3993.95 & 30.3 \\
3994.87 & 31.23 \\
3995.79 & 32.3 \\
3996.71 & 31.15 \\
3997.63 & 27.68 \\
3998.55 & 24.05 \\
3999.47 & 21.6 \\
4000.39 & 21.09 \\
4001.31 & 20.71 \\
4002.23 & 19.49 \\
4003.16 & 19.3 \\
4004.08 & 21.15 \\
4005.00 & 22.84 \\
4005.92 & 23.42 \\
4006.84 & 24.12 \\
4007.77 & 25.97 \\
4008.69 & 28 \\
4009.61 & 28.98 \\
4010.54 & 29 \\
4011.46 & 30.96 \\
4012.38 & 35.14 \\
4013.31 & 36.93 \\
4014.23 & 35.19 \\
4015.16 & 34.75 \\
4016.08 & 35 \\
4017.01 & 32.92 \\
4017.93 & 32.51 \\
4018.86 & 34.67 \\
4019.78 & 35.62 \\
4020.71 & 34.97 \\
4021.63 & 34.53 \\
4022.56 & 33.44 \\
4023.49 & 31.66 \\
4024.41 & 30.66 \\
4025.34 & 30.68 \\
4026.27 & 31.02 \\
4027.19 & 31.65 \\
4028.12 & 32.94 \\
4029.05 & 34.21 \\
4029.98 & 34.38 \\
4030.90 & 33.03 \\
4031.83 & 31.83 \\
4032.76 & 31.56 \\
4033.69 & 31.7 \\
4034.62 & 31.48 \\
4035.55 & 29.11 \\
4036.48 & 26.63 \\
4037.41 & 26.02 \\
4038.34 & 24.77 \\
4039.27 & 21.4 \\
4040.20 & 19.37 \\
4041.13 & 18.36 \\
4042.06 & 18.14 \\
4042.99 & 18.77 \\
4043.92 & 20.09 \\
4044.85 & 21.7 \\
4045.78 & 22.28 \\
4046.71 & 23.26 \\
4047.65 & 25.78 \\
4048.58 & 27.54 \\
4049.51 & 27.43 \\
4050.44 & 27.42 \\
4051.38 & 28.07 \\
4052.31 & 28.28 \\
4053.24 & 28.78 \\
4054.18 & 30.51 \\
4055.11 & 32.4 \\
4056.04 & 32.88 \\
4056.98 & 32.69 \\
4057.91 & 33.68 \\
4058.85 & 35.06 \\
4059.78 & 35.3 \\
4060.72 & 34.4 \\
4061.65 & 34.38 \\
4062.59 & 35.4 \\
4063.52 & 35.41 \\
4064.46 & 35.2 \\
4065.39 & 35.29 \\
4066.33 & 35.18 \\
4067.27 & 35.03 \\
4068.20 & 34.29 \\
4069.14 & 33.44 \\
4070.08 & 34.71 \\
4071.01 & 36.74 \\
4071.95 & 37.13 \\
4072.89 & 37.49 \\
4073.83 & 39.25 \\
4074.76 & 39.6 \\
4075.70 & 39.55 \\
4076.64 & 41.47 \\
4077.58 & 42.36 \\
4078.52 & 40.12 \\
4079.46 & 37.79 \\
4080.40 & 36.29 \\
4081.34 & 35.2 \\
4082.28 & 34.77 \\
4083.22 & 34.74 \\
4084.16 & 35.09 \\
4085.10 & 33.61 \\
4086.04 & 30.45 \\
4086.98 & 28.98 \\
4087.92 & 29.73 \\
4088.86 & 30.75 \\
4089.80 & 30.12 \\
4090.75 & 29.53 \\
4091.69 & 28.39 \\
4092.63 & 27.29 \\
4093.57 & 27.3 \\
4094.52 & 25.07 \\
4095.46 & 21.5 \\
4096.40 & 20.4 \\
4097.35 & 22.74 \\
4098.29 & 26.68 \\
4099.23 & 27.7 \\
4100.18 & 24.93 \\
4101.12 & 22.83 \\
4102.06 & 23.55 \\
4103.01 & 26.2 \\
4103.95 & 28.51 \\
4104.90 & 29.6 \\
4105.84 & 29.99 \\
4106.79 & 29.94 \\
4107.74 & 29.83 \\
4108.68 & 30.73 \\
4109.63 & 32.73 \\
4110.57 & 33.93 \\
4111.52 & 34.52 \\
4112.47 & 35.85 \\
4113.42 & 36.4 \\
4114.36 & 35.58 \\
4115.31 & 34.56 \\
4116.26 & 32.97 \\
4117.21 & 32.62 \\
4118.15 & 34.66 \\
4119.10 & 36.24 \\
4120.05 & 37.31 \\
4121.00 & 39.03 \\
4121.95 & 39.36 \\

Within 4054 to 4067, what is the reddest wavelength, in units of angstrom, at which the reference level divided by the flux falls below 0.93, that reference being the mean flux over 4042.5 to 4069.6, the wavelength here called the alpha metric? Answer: 4066.33 angstrom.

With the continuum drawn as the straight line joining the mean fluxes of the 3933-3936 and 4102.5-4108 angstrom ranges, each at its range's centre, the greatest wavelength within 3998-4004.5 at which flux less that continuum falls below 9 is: 4004.08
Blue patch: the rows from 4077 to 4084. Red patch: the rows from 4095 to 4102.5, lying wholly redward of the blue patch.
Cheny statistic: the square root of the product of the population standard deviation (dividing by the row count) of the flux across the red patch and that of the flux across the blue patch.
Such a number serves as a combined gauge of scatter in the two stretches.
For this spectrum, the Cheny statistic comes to 2.53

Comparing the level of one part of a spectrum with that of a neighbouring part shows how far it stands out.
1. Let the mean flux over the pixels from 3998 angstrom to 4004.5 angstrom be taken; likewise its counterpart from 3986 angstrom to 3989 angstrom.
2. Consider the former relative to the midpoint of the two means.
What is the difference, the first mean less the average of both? -5.1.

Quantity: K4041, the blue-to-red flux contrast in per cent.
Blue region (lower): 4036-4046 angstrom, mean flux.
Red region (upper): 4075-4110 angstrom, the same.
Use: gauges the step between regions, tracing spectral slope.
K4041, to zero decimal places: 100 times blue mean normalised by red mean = 71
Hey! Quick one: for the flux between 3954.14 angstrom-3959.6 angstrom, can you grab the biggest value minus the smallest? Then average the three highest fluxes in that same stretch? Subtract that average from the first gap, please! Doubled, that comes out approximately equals -47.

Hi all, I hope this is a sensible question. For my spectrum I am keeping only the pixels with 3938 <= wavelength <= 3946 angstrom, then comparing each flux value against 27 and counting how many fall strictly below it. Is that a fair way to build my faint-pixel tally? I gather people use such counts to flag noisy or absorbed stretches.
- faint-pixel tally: 2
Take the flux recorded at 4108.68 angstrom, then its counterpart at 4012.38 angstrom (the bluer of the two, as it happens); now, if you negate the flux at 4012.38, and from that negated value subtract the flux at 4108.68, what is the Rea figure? -66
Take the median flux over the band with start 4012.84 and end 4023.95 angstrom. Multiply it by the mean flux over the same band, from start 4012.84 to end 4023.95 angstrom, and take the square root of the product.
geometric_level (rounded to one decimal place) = 34.5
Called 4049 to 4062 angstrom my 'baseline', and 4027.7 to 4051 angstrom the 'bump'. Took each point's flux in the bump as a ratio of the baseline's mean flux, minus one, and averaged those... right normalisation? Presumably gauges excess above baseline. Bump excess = -0.16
